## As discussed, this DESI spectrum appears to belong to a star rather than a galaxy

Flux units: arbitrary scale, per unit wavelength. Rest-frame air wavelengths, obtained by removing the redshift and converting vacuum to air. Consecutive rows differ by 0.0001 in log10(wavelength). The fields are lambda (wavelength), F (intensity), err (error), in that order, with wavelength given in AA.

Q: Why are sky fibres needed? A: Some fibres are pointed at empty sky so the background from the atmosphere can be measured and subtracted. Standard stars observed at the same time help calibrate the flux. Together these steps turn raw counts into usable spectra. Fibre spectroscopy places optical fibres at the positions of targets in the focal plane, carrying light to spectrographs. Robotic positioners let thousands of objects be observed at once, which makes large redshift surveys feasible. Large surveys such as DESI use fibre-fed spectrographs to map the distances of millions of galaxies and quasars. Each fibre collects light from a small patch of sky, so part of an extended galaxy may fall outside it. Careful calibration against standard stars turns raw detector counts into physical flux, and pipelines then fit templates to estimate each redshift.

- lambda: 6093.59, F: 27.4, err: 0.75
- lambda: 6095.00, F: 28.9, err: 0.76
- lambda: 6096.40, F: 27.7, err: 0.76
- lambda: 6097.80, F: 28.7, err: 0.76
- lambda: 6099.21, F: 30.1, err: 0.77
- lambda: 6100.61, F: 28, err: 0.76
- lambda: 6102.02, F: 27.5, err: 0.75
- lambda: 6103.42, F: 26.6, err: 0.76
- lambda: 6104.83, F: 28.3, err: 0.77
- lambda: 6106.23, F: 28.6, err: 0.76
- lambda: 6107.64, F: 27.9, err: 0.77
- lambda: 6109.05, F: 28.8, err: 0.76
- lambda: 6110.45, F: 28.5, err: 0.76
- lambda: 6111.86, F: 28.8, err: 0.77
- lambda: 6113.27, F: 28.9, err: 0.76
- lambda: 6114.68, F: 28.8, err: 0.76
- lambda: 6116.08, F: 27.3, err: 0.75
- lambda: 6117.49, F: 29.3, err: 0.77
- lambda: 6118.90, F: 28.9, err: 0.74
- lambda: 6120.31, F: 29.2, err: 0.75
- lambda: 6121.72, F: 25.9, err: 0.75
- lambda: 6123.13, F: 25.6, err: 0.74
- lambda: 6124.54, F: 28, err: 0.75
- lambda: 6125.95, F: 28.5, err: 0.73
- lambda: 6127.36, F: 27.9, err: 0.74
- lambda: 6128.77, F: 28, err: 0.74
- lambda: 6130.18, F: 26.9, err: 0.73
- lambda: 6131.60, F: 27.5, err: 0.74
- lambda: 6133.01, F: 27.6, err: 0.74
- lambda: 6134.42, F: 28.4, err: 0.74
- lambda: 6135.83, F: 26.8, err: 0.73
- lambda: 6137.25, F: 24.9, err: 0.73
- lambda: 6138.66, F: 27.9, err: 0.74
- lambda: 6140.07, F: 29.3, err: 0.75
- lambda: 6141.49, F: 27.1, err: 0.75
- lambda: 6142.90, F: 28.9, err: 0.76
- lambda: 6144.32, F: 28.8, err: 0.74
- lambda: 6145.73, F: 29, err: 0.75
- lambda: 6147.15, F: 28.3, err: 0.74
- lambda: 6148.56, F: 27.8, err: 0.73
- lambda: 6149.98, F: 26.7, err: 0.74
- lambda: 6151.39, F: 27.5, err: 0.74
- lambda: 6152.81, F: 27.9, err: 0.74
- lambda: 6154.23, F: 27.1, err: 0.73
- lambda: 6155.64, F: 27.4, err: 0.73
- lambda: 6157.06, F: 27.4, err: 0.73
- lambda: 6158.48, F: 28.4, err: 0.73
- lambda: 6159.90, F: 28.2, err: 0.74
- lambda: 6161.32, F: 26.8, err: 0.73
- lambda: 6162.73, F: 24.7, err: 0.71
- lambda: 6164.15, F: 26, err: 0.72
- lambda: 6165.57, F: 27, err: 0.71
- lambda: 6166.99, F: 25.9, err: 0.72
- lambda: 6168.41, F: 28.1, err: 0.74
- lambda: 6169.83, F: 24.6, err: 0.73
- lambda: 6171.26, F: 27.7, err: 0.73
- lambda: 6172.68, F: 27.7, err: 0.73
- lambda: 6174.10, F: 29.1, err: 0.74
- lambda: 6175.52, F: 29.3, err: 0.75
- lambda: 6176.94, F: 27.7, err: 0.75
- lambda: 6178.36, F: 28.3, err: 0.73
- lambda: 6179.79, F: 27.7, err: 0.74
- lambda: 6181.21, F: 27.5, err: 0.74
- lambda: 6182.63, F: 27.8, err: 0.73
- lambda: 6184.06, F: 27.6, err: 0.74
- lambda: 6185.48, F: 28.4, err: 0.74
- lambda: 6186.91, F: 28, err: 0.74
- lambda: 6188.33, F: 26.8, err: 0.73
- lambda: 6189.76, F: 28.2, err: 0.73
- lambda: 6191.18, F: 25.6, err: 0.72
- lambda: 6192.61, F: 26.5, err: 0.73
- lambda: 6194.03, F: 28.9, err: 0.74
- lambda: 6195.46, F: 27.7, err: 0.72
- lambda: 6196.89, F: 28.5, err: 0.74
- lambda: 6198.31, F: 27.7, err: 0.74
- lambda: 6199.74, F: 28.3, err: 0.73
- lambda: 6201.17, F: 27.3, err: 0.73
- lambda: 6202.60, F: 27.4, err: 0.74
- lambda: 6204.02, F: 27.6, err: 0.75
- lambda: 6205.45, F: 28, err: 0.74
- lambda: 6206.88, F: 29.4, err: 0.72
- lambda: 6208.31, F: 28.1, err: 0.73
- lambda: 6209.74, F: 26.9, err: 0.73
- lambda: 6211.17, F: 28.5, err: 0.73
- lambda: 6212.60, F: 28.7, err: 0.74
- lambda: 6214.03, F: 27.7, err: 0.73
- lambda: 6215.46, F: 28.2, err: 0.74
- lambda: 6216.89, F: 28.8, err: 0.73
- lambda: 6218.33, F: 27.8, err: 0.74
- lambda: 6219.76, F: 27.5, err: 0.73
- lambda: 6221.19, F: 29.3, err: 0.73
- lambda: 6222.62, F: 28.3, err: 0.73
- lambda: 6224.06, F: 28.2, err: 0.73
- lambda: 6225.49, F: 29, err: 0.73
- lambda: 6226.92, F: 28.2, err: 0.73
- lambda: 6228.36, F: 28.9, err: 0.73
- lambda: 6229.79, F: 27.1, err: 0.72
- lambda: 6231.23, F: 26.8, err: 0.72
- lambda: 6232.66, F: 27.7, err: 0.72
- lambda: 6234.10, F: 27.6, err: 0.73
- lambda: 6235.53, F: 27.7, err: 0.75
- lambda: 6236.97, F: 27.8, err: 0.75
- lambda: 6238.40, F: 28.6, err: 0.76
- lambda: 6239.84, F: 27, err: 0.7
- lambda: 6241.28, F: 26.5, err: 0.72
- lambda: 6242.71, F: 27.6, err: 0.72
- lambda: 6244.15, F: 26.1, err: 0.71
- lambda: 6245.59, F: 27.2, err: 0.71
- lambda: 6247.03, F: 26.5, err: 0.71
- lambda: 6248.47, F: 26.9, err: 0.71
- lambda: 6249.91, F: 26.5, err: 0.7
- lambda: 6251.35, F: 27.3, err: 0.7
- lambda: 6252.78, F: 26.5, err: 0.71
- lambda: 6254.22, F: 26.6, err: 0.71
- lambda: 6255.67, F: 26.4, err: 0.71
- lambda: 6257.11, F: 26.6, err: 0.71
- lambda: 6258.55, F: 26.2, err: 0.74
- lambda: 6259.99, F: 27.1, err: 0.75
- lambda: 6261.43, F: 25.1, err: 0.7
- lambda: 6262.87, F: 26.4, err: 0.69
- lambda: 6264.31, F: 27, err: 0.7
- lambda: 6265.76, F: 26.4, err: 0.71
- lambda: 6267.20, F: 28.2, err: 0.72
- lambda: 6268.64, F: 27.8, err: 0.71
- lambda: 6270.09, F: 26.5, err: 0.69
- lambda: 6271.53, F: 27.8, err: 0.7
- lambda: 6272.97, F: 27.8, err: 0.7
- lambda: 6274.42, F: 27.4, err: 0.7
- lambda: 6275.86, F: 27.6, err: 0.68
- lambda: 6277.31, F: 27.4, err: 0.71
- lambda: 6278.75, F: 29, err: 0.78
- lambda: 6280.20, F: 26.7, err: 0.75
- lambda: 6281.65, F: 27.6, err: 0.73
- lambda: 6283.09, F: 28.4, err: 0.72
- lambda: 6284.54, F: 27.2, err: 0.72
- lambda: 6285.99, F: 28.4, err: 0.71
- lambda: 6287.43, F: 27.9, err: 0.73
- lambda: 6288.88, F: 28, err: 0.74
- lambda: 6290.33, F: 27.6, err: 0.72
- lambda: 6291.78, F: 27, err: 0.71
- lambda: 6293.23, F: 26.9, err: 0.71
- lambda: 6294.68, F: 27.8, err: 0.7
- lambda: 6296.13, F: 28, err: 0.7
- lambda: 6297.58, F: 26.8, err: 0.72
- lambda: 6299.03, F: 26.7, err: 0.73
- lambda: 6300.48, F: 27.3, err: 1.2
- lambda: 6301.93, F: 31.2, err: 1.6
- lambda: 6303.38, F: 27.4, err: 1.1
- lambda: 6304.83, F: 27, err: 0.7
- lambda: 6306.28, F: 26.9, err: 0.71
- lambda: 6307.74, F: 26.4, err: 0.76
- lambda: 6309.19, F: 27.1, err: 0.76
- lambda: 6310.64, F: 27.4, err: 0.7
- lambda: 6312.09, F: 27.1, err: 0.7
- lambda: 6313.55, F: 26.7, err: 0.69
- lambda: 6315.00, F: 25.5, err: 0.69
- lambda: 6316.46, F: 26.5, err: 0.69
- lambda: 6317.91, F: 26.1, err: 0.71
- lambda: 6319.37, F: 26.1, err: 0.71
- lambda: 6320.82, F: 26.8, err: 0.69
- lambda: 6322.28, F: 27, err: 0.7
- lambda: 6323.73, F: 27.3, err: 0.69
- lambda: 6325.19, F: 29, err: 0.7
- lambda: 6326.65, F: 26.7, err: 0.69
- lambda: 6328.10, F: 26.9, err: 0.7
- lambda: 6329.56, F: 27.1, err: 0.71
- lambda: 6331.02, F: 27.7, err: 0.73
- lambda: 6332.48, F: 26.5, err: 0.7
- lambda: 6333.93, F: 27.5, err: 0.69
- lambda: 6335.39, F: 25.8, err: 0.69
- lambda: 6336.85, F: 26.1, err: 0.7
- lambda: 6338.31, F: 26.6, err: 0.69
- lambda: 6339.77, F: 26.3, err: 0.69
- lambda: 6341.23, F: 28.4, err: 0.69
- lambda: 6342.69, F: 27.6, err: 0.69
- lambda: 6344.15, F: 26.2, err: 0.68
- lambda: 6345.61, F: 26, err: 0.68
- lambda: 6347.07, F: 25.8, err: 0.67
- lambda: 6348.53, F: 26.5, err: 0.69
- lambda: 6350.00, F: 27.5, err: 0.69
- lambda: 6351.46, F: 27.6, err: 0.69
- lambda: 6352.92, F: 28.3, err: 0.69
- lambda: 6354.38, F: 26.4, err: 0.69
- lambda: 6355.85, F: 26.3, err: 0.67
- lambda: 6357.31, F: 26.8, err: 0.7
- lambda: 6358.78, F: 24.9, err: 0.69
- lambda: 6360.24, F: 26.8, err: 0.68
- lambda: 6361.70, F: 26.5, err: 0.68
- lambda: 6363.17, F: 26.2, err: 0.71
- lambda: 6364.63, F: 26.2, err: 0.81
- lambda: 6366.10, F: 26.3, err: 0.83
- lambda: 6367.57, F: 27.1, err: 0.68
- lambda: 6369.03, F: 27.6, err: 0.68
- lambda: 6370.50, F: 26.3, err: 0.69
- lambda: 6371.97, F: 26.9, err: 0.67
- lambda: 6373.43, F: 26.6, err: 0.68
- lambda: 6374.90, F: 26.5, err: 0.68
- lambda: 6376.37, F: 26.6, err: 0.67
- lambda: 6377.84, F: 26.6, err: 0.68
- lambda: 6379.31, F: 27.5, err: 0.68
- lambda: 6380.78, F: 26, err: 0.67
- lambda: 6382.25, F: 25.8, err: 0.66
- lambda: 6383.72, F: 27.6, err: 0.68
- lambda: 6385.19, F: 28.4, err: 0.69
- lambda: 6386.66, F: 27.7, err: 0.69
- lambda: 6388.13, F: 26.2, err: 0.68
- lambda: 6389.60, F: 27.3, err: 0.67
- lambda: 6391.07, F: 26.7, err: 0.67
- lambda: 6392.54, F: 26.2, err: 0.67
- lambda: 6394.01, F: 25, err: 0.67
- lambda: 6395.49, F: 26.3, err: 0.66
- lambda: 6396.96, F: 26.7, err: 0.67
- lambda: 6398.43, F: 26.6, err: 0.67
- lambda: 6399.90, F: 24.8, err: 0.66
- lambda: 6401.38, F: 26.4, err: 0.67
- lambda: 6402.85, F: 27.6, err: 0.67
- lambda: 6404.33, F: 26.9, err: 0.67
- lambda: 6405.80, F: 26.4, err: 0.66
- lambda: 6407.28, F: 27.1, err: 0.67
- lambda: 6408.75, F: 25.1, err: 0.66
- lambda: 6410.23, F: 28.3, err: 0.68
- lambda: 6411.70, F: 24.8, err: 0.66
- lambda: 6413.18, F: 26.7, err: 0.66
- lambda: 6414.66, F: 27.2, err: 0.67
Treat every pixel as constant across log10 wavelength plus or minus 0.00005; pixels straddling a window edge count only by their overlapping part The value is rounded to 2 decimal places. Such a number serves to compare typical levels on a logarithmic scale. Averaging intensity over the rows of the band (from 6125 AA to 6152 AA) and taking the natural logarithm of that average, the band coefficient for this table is 3.32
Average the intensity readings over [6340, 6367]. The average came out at 26.68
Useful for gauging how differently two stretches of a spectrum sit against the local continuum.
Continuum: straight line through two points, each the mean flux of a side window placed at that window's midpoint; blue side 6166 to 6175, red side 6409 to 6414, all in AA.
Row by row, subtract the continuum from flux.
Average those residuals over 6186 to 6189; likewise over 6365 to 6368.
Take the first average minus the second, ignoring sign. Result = 0.3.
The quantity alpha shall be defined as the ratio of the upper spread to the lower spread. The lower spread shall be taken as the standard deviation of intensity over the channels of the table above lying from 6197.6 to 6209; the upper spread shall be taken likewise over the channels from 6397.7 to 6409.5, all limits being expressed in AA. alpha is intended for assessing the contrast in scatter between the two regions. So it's 1.43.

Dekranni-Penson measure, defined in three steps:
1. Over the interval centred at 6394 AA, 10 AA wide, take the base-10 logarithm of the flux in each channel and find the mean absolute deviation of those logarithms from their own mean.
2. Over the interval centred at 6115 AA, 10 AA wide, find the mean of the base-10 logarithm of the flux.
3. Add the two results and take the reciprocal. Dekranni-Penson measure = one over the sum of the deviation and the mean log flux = 0.683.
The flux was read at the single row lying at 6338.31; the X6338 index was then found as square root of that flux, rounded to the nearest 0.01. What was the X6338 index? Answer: 5.16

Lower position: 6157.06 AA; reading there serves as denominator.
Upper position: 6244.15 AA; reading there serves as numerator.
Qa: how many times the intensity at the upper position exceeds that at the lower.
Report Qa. 0.95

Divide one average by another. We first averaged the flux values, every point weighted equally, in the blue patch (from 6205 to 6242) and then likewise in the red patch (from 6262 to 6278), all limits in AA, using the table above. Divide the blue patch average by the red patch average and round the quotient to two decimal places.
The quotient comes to 1.03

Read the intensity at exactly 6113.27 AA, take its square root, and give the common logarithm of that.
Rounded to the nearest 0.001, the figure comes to 0.730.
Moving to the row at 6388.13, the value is 0.709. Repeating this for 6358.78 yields 0.698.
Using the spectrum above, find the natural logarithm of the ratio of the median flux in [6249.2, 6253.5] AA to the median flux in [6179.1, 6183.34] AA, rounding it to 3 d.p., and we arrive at -0.044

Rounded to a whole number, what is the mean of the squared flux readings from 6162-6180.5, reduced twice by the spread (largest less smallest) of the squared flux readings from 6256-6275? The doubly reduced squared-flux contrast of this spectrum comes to 412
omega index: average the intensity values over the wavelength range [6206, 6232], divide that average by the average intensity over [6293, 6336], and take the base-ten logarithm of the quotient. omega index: 0.017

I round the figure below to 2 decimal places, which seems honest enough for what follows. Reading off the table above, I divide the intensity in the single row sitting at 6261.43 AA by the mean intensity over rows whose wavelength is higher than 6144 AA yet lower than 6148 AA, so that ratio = 0.87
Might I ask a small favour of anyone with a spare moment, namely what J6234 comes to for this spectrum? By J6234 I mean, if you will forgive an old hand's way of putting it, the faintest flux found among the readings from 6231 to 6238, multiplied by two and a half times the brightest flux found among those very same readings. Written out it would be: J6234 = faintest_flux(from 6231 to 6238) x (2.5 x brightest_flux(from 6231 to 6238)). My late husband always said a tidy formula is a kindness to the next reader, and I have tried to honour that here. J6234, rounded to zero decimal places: 1863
